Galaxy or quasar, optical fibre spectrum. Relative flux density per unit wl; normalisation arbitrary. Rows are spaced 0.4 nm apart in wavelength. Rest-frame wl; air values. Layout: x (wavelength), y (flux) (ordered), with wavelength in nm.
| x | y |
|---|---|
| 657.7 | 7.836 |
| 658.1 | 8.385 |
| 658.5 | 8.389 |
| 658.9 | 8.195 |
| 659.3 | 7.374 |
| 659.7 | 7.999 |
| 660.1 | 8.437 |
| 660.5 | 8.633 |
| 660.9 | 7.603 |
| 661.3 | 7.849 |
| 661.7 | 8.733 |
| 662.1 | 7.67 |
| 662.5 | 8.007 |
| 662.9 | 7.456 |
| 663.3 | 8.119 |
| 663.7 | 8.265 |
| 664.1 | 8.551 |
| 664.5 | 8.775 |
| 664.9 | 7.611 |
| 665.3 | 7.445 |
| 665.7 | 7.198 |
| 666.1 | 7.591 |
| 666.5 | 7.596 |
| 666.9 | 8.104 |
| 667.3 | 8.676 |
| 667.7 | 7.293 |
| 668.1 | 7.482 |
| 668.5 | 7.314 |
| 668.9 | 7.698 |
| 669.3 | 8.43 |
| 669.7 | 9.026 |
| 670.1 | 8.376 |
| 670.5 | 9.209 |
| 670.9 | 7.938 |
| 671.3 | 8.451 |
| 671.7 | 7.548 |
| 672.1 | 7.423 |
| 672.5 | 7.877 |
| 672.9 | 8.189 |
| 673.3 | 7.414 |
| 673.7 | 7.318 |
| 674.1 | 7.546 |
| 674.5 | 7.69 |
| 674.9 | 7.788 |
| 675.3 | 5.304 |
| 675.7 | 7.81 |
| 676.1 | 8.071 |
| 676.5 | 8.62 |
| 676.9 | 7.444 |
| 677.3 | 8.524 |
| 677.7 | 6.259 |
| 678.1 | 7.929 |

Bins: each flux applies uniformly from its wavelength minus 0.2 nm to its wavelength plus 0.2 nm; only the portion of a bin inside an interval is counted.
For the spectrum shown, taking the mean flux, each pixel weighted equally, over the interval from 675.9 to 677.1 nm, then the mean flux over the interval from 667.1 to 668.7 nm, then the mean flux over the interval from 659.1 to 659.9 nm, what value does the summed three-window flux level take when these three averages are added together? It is 23.4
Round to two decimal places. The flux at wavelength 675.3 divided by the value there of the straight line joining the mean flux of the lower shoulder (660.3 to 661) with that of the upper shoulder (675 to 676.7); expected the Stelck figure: 0.71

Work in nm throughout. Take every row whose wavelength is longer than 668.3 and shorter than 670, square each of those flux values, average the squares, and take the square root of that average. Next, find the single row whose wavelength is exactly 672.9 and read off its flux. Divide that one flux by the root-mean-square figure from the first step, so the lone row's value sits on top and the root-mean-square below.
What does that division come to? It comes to 1.01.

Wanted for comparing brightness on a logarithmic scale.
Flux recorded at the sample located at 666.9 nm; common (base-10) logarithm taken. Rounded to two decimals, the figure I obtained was 0.91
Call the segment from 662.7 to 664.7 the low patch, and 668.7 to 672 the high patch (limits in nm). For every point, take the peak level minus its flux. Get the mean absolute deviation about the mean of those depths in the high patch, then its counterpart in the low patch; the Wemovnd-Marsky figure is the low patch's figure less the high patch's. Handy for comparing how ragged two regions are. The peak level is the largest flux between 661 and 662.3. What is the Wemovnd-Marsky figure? -0.10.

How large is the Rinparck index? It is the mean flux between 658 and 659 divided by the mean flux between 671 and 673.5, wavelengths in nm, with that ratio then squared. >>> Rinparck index 1.13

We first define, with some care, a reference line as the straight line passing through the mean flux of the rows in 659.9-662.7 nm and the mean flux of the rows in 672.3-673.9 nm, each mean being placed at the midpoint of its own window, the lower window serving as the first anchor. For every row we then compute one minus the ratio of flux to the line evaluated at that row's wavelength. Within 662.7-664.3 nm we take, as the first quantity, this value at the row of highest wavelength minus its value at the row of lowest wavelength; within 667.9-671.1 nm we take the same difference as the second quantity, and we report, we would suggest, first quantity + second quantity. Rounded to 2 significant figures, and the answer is -0.21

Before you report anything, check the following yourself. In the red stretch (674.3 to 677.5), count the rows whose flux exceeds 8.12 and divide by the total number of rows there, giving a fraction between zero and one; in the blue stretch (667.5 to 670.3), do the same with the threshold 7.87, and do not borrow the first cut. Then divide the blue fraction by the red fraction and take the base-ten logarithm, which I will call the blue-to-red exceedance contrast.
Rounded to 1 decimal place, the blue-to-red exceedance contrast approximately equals 0.2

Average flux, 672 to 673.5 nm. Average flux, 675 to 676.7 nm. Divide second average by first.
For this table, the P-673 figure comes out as 0.96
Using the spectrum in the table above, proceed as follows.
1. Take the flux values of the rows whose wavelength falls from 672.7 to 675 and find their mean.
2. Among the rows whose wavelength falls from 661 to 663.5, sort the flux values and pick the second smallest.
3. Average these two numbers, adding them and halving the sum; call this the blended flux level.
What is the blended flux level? 7.66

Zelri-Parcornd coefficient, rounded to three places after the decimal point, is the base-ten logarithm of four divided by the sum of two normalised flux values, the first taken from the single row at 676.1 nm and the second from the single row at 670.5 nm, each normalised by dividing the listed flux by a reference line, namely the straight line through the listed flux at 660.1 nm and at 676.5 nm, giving 0.298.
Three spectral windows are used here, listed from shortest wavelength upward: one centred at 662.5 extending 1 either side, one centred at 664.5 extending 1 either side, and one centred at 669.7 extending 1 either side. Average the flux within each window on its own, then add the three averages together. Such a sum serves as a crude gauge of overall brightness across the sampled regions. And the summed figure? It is 24.7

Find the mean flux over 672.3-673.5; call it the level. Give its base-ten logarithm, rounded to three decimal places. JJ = 0.894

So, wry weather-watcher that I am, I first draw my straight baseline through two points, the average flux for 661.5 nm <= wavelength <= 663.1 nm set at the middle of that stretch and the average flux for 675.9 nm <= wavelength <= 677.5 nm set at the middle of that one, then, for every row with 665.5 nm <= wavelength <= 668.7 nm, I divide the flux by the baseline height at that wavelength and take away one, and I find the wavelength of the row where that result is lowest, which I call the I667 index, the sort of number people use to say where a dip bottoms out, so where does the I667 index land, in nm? 665.7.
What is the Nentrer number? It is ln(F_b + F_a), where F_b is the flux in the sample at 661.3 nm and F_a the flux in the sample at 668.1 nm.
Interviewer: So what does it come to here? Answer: 2.73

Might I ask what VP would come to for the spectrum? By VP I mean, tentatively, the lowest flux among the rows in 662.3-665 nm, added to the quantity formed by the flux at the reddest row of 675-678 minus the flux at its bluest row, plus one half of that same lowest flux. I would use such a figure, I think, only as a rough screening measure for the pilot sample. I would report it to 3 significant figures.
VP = 12.1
